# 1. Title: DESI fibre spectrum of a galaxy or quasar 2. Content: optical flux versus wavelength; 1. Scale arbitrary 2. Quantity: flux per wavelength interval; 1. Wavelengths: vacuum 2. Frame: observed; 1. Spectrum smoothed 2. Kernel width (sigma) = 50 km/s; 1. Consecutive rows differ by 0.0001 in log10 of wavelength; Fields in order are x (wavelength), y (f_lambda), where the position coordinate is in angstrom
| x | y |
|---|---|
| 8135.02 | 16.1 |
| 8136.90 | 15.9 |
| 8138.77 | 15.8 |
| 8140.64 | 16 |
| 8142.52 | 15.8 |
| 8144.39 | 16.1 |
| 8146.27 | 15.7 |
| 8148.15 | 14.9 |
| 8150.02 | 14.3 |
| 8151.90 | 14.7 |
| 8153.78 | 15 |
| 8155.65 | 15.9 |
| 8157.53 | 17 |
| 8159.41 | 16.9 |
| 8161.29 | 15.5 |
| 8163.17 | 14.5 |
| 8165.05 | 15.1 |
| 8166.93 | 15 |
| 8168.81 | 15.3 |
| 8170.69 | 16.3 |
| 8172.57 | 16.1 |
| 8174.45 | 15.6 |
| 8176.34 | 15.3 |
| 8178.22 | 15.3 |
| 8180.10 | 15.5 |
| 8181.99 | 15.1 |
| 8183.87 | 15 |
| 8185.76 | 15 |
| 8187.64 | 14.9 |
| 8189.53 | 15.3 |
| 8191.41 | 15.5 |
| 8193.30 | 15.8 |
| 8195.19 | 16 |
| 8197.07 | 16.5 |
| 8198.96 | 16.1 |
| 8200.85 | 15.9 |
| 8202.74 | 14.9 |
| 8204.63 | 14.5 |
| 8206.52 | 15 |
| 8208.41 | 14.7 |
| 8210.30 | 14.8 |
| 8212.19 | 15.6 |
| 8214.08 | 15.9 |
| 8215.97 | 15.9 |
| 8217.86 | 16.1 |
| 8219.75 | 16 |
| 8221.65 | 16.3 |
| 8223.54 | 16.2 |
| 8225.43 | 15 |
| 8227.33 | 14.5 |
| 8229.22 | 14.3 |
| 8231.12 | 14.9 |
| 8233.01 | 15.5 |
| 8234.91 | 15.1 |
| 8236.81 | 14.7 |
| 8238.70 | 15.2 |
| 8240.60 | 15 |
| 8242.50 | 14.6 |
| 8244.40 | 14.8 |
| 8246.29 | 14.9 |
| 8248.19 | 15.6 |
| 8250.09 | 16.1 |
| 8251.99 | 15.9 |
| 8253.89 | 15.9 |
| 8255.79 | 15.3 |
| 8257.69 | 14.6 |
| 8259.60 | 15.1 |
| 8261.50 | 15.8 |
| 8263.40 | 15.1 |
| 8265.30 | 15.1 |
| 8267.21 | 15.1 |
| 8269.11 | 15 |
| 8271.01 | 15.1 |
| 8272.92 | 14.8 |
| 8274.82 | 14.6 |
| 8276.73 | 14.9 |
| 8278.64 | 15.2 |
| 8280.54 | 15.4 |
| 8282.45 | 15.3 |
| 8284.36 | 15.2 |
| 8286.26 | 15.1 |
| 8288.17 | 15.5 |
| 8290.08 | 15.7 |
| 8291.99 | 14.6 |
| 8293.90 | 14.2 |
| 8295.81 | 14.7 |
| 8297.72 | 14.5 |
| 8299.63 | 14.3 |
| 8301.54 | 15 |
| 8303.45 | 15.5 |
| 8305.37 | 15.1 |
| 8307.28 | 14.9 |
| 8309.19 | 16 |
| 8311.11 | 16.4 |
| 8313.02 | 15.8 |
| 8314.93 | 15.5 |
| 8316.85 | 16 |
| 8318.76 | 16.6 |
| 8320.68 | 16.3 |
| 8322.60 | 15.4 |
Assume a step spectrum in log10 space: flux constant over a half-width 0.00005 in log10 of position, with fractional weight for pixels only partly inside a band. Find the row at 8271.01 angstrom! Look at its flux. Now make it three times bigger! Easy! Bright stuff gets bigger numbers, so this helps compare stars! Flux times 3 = 45.3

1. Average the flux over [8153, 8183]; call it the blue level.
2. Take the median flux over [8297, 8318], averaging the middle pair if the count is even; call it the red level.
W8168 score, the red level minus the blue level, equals -0.09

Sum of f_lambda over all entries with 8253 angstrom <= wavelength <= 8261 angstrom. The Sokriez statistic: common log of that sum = 1.8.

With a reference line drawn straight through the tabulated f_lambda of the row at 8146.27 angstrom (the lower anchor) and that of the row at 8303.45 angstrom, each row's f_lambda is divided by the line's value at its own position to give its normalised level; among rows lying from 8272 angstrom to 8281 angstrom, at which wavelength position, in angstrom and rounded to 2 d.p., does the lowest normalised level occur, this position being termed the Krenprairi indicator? 8274.82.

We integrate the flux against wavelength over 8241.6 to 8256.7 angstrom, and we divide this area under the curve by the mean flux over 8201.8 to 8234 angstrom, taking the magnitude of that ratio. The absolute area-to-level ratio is 15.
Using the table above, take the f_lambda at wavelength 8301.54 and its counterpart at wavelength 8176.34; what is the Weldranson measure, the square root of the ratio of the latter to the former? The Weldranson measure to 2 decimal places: 1.01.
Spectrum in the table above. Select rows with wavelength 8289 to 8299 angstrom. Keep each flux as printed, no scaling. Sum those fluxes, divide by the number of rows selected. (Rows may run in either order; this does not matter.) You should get 14.7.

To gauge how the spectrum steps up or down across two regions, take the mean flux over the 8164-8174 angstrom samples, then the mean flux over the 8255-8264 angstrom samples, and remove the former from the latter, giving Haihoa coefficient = -0.38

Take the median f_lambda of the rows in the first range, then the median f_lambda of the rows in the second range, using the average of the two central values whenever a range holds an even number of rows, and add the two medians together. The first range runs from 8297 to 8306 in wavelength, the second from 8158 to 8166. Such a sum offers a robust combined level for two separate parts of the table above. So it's 30.3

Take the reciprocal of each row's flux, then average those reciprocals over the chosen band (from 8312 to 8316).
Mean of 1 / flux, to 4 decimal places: 0.0639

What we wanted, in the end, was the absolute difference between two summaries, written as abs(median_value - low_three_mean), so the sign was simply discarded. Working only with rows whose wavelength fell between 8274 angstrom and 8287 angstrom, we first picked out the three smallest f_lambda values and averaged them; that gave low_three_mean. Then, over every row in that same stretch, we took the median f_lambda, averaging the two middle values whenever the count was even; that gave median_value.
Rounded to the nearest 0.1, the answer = 0.3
